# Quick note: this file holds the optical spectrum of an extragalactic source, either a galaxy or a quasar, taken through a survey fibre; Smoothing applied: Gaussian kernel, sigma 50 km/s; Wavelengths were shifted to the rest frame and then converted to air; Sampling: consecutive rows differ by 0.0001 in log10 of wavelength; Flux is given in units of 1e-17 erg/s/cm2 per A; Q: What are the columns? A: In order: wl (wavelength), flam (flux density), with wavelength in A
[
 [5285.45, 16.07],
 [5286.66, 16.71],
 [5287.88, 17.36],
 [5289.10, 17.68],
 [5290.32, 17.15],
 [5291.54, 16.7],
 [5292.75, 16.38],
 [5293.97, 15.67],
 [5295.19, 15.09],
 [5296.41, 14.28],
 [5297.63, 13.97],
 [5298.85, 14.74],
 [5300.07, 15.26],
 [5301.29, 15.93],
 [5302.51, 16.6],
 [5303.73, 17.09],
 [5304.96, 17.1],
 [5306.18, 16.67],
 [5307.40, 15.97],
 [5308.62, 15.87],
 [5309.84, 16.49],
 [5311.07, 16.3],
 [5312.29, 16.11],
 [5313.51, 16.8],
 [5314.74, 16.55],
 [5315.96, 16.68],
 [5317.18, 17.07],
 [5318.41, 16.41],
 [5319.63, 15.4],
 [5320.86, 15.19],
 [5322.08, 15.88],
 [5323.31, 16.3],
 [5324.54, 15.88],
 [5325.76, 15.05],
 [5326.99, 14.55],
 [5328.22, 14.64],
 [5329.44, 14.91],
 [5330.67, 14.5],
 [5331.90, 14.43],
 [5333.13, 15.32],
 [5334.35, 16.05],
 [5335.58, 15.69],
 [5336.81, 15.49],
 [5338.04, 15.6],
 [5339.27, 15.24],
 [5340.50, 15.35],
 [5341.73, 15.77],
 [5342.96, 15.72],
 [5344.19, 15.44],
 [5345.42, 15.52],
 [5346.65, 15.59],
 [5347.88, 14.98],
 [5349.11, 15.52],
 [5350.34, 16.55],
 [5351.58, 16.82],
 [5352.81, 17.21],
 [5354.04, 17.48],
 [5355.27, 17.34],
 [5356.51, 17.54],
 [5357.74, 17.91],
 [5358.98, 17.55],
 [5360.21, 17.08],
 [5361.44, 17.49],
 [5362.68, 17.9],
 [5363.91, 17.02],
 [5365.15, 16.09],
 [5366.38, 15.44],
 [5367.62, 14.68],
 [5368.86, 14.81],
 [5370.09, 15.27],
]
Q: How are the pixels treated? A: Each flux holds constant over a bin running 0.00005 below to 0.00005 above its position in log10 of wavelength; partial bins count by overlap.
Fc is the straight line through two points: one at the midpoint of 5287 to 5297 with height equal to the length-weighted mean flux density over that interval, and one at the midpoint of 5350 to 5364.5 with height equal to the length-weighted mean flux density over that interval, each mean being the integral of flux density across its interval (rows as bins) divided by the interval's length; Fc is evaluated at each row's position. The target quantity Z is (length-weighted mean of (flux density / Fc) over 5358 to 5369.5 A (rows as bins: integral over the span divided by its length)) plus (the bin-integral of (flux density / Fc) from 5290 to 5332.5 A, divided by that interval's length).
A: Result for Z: 1.90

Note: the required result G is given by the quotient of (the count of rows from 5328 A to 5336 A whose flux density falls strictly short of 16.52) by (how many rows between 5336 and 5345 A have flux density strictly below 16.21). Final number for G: 1.0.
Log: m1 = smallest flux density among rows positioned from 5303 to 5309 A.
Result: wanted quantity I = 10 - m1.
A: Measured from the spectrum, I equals -5.9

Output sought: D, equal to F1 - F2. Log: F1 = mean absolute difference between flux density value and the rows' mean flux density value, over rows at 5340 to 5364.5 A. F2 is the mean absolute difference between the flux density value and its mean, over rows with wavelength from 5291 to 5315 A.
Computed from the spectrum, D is 0.18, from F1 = 0.89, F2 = 0.70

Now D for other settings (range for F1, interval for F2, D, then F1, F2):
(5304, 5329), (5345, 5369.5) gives -0.36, 0.60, 0.96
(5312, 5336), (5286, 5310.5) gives -0.14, 0.70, 0.84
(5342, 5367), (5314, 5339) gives 0.23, 0.86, 0.63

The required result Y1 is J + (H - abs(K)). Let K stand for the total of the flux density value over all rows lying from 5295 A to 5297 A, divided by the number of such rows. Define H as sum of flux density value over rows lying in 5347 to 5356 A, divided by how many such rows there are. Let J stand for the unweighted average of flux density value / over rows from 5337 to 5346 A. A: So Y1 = 17.4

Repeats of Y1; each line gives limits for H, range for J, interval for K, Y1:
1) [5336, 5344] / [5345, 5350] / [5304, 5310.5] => 14.5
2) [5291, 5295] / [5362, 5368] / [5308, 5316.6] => 16.1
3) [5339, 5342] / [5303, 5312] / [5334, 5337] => 16.2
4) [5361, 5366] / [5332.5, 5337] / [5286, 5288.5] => 15.7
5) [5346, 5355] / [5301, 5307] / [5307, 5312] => 16.8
